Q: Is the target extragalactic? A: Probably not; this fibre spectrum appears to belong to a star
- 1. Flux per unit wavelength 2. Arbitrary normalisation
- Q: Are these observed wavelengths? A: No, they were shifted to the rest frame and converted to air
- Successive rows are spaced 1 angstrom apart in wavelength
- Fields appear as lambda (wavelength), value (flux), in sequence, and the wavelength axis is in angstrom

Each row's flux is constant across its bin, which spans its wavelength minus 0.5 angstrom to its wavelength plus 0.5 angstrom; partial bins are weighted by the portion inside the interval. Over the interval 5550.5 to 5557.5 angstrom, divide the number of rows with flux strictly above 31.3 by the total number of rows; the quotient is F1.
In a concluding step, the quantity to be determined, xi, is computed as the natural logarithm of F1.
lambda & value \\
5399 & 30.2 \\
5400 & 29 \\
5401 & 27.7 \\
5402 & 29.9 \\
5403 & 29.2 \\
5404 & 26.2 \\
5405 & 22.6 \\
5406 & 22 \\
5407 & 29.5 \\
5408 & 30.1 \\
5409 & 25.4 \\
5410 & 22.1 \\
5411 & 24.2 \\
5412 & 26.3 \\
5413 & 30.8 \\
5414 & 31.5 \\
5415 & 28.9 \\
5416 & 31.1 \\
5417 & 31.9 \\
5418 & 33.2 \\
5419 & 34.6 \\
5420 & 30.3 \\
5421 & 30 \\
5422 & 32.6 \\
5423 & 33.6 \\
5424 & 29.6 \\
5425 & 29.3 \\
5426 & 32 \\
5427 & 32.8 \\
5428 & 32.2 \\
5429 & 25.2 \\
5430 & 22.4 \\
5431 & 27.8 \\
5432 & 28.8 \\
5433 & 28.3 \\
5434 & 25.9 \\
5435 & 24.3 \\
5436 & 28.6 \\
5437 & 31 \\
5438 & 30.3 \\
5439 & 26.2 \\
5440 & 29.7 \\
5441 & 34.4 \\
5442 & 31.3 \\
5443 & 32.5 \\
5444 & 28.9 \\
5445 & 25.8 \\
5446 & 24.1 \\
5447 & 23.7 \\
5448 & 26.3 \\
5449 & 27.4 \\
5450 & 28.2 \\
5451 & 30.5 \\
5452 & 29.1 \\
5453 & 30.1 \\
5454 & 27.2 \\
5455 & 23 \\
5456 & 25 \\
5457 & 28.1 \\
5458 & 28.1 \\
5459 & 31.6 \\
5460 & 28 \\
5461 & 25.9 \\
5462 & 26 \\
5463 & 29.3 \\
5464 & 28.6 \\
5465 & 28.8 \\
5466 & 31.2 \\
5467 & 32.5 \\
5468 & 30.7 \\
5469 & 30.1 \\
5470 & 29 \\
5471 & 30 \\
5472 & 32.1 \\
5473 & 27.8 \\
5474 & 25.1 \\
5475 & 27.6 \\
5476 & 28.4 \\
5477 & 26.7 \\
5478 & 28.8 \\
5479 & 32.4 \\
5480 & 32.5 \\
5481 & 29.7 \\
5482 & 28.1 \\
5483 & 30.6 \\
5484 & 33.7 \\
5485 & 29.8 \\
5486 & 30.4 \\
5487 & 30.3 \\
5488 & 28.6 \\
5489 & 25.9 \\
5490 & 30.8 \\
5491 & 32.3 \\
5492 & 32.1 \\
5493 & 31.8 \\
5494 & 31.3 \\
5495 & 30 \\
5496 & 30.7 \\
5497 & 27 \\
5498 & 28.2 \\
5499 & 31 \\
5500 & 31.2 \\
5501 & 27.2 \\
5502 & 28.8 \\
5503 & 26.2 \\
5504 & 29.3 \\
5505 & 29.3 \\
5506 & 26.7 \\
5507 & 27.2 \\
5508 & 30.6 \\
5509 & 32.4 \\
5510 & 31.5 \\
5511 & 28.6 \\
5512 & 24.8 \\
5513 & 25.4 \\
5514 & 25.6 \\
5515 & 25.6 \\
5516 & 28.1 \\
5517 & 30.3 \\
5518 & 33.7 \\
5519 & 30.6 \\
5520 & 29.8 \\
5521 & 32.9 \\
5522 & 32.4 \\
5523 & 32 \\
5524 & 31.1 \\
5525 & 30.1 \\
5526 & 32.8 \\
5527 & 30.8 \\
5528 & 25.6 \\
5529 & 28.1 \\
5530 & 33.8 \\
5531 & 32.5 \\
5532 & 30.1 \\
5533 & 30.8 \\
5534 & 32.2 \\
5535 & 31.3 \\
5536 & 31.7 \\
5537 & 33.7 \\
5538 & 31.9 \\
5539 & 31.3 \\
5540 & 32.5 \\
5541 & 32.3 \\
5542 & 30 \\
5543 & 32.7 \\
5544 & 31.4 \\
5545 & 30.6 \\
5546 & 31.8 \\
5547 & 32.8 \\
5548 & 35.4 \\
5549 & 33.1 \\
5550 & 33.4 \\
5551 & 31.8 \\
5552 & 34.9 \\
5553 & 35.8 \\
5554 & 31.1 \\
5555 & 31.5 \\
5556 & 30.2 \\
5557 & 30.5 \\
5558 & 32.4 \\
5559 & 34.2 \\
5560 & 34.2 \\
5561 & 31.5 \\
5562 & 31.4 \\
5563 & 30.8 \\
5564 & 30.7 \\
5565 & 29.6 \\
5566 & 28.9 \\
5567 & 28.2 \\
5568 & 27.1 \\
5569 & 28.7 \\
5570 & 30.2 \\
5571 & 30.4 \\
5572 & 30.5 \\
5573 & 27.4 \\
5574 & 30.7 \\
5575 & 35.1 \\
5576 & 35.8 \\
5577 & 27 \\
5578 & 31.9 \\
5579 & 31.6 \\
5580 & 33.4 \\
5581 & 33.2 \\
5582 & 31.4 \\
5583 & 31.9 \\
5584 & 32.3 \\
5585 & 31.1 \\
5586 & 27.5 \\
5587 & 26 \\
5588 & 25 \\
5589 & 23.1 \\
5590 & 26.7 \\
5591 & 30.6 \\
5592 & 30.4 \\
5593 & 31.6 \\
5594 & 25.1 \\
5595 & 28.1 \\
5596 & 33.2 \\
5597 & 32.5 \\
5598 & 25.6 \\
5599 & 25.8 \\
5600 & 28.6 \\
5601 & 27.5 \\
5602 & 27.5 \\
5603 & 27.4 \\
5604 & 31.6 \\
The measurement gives -0.6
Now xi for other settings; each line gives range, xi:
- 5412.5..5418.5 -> -0.7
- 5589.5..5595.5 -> -1.8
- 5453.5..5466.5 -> -2.6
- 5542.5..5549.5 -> -0.2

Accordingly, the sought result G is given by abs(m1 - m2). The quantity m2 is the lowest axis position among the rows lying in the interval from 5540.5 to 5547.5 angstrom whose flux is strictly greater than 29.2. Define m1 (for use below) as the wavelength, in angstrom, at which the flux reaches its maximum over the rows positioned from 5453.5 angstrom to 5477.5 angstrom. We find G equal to 74 angstrom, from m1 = 5467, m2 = 5541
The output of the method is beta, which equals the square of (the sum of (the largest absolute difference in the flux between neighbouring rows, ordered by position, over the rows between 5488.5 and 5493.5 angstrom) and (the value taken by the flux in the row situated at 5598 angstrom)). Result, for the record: 930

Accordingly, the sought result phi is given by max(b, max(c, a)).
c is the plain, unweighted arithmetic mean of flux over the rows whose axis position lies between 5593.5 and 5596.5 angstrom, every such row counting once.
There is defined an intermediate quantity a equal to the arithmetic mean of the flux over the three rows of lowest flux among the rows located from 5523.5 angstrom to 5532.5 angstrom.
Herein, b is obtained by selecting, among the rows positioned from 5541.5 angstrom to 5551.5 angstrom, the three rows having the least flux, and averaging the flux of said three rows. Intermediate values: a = 27.9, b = 30.7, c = 28.8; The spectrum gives 31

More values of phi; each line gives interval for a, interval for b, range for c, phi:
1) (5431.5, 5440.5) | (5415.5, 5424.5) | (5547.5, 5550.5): 34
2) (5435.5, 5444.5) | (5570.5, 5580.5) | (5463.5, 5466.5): 30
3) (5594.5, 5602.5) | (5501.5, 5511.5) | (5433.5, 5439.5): 28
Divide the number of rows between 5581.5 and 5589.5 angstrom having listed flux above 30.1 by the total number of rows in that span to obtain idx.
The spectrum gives 0.50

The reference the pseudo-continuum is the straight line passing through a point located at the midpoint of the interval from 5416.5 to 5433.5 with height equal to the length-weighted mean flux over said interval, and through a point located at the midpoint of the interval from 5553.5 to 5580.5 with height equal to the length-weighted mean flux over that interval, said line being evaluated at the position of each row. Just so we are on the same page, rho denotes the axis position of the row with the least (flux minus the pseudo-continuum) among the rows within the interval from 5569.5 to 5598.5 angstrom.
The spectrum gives 5589 angstrom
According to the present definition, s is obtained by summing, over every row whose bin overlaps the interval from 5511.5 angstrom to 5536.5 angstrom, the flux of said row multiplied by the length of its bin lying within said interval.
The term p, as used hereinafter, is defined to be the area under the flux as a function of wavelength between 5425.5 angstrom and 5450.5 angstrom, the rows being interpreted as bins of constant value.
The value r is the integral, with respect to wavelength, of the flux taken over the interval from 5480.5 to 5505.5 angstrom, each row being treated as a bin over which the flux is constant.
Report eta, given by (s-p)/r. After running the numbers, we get 0.06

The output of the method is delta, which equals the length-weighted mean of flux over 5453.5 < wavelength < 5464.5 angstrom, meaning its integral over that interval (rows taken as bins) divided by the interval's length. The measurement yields 27.3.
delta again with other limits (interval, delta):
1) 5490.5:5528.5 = 29.6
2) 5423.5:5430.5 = 29.1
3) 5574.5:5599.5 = 29.8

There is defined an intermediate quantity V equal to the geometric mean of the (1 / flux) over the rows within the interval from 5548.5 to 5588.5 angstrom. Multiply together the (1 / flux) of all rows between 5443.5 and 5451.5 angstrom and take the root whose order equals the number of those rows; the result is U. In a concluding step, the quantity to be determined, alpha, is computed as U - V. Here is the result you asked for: 0.0050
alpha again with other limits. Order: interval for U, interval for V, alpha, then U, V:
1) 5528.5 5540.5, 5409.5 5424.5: -0.0019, 0.032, 0.0335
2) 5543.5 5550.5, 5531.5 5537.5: -0.0010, 0.031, 0.0316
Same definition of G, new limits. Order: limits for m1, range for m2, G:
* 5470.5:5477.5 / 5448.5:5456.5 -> 21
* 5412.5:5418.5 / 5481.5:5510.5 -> 65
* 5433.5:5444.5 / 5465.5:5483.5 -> 25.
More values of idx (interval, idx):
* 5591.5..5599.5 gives 0.50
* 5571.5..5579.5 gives 0.75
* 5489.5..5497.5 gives 0.75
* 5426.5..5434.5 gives 0.25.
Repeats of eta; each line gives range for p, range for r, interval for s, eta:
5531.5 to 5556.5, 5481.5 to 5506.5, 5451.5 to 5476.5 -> -0.12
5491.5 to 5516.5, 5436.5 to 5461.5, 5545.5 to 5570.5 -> 0.10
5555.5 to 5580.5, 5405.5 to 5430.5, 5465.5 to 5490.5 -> -0.04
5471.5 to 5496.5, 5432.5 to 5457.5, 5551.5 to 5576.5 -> 0.05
